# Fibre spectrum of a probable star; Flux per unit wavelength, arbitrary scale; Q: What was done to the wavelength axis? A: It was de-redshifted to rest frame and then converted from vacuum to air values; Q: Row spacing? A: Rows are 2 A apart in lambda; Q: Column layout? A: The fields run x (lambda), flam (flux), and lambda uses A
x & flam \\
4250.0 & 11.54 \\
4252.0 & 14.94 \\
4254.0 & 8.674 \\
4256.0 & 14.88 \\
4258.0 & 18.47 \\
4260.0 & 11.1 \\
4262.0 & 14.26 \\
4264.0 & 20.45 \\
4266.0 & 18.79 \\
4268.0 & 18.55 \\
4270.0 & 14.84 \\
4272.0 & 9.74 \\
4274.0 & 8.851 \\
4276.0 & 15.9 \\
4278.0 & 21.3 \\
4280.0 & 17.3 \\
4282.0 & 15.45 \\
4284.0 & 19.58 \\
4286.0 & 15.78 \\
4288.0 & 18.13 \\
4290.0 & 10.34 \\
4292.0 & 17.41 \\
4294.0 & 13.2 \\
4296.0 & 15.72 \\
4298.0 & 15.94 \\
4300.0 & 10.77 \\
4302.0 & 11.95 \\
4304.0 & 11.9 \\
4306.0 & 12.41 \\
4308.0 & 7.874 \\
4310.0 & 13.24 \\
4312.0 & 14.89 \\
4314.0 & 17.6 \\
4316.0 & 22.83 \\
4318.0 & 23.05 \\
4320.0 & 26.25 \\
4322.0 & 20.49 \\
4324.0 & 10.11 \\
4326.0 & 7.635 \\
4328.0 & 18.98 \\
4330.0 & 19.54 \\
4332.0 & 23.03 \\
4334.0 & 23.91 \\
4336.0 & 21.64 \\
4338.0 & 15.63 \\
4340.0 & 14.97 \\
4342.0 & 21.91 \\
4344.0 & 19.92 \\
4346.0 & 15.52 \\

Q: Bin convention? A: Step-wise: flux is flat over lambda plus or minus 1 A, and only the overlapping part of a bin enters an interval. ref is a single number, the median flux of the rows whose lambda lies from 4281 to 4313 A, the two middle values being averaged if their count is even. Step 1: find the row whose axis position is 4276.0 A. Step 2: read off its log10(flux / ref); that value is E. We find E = 0.05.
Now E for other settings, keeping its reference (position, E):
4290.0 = -0.13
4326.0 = -0.27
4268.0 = 0.12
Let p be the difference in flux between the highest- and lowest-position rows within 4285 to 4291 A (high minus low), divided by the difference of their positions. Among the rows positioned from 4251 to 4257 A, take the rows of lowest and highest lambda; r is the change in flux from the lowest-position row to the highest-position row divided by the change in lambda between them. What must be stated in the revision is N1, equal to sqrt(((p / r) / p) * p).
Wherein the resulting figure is 9.5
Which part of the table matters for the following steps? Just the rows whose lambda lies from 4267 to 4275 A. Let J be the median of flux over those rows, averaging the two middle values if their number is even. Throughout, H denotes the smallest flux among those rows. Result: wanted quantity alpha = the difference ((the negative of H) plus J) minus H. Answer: -5.4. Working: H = 8.851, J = 12.3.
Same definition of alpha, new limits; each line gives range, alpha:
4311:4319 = -9.6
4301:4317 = -2.9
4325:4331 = 3.7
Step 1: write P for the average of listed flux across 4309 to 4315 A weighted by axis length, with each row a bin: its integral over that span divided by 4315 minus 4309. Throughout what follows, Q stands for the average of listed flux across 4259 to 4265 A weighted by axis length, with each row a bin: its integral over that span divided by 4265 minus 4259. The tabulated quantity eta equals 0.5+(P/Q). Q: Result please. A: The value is 1.50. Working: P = 15.2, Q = 15.3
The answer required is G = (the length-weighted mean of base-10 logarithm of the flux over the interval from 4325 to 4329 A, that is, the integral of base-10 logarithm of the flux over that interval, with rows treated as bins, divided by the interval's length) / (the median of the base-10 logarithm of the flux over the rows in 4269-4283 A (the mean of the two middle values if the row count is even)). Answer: 0.91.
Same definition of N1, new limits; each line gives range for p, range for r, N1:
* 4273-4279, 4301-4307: 5.2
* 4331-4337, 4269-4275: 0.5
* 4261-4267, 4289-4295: 1.3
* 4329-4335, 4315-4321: 1.1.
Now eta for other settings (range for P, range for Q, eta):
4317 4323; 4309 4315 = 2.03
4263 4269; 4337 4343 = 1.60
